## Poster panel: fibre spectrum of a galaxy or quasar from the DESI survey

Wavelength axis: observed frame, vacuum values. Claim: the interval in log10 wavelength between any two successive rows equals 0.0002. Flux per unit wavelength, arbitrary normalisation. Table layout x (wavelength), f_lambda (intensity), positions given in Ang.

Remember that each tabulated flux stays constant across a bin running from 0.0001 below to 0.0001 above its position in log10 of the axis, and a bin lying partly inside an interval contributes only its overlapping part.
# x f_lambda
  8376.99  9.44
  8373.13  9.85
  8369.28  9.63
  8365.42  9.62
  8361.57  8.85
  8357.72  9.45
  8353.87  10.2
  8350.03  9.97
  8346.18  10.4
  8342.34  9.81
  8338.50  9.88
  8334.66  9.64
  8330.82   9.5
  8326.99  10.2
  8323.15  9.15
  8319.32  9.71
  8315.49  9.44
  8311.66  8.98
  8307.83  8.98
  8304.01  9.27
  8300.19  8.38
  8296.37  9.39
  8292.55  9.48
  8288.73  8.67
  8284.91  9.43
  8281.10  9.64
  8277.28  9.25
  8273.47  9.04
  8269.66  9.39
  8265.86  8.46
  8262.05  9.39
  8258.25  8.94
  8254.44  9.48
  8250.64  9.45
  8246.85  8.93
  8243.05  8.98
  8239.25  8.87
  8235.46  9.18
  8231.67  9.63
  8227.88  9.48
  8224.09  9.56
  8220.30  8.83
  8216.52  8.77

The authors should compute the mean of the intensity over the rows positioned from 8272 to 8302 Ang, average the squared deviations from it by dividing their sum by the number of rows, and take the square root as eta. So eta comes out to 0.41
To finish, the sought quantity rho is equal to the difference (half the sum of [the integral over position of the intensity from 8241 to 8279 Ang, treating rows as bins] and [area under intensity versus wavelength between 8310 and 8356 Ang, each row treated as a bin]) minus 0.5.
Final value 397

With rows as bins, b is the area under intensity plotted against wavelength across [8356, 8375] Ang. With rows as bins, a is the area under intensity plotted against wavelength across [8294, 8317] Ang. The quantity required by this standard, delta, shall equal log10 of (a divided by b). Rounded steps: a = 209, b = 180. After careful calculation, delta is 0.06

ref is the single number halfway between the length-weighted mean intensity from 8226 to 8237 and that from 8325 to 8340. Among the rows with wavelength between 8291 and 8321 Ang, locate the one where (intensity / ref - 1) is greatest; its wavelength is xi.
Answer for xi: 8319.32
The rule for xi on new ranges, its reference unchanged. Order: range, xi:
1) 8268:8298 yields 8281.10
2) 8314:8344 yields 8326.99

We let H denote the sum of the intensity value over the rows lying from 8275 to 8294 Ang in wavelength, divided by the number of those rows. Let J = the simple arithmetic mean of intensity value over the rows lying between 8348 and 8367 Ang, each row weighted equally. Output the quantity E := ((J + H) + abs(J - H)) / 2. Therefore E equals 9.62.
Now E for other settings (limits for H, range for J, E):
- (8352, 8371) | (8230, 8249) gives 9.55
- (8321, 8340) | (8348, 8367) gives 9.67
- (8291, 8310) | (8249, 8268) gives 9.14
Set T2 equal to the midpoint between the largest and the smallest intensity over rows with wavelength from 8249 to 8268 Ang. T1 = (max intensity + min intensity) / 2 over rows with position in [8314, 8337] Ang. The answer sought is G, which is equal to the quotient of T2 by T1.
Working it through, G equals 0.93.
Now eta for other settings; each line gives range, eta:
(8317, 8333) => 0.38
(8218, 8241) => 0.32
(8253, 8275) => 0.35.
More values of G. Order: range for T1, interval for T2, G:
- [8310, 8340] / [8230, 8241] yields 0.96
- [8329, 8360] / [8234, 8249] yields 0.91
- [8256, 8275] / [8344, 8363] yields 1.08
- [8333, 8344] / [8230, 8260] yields 0.95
